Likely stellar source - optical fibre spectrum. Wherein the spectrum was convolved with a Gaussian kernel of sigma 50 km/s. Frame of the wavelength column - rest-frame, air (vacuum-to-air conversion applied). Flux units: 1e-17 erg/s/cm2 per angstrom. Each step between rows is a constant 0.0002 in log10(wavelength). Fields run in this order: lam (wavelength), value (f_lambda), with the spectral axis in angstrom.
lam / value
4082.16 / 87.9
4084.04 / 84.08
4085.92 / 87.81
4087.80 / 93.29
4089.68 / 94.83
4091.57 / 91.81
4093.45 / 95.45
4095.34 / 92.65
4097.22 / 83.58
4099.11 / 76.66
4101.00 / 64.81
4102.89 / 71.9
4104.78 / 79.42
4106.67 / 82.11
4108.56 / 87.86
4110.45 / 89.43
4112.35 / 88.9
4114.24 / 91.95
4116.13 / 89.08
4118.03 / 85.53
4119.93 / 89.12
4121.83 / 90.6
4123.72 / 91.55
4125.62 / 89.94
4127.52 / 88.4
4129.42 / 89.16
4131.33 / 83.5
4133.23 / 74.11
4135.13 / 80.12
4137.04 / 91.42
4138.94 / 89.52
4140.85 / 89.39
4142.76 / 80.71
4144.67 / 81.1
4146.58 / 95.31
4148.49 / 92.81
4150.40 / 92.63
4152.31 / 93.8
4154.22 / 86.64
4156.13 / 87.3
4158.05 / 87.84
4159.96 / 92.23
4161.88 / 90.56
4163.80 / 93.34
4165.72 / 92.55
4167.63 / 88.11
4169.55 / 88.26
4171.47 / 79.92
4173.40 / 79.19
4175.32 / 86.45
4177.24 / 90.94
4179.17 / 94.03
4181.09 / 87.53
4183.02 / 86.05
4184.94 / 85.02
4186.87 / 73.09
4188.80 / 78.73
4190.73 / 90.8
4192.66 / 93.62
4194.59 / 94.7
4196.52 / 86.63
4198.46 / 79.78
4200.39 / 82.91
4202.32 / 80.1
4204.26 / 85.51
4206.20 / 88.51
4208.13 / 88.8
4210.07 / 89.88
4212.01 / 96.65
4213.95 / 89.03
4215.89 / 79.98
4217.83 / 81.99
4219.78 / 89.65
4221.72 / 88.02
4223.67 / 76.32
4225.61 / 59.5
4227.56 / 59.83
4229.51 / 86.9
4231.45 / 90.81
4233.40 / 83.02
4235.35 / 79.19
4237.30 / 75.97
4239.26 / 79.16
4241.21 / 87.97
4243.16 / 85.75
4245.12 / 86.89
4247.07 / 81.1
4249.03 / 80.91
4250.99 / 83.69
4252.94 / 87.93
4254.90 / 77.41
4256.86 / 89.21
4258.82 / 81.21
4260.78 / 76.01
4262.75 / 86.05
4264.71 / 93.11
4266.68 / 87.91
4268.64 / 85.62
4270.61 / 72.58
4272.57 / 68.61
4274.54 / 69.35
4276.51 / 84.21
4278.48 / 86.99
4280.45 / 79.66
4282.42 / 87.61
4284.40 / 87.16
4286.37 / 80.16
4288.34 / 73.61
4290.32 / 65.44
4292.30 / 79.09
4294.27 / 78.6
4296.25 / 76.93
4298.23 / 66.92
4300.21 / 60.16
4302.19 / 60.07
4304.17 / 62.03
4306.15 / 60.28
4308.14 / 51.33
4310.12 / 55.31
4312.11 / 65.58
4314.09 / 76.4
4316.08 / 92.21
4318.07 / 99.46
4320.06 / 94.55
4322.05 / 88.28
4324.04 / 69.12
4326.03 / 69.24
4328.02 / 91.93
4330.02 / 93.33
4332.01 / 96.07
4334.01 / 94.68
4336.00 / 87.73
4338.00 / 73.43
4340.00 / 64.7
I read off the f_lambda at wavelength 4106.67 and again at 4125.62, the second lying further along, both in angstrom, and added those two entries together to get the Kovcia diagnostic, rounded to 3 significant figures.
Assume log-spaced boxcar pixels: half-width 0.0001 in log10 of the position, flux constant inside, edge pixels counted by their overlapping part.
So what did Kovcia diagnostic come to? 172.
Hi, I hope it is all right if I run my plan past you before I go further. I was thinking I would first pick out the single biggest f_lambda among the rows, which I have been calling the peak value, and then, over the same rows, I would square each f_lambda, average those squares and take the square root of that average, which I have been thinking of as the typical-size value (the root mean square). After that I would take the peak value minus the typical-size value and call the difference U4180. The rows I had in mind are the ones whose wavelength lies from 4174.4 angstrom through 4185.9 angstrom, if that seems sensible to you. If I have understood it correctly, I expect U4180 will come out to 6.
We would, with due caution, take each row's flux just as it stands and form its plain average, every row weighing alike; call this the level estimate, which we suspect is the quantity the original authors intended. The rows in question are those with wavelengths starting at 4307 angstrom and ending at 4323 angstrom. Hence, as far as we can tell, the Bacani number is 78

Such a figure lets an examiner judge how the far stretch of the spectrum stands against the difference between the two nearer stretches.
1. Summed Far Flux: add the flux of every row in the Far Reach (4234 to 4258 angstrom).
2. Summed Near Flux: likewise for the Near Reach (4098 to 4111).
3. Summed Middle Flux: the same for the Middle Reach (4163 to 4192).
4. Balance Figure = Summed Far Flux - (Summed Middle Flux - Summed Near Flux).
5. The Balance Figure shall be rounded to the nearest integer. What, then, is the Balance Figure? 253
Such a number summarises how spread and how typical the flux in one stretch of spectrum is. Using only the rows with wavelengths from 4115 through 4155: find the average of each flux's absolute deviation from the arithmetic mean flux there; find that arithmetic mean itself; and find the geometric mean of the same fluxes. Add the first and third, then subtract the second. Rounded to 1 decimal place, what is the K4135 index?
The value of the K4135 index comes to 3.9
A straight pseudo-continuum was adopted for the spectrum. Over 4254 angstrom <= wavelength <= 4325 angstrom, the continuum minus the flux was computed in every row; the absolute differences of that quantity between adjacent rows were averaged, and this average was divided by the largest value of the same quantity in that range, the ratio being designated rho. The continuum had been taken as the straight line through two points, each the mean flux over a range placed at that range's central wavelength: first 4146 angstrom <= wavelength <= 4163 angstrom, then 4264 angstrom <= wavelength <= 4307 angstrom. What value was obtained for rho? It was 0.32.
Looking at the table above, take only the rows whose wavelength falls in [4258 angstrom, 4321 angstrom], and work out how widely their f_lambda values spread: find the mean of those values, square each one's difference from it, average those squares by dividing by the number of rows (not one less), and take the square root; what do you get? 12.1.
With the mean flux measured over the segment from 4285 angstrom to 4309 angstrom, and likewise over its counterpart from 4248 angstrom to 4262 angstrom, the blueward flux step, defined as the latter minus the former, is 14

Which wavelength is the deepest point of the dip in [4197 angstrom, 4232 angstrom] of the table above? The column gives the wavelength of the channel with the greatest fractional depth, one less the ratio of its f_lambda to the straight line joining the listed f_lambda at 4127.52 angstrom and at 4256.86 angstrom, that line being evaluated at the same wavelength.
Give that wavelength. 4225.61 angstrom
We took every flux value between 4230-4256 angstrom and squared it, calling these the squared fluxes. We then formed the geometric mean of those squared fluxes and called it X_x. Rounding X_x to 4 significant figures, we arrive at 6880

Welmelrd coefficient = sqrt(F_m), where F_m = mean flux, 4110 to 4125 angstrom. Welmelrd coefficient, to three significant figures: 9.46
